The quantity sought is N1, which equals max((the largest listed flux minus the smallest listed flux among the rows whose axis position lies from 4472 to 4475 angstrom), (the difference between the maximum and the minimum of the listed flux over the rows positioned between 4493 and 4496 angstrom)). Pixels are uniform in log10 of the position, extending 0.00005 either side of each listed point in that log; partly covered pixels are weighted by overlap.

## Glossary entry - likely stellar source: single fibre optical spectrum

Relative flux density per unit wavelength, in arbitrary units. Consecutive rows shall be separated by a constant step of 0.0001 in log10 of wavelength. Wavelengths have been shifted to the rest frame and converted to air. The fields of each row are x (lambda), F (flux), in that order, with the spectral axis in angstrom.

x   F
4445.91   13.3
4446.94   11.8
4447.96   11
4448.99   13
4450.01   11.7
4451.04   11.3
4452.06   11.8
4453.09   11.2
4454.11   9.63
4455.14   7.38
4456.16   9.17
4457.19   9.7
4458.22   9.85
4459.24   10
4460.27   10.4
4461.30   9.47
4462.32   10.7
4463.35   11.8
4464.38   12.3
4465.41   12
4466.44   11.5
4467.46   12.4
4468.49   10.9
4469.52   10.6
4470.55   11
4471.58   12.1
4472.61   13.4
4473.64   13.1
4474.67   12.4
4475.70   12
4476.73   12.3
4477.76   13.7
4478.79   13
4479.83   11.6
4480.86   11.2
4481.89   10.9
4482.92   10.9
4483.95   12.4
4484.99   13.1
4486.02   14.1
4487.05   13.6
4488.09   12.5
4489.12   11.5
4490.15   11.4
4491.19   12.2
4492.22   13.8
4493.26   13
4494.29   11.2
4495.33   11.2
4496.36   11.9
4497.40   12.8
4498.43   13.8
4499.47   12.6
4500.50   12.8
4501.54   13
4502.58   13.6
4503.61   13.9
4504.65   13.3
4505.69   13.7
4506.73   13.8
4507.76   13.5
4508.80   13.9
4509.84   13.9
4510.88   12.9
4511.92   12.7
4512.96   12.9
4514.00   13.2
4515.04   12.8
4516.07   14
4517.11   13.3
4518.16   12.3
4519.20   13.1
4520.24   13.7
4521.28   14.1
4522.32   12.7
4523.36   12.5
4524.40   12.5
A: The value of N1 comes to 1.8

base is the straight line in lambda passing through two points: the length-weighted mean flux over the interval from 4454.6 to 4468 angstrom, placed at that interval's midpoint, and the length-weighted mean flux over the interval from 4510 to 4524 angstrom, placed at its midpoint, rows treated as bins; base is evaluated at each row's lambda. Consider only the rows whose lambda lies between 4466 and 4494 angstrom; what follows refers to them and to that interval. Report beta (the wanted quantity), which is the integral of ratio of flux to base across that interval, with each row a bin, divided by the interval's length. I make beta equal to 1.08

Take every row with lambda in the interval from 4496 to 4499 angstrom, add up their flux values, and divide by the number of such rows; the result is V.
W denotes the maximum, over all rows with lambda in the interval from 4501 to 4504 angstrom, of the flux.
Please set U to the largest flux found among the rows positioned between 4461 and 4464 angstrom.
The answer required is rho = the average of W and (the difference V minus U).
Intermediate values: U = 11.8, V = 12.8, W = 13.9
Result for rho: 7.47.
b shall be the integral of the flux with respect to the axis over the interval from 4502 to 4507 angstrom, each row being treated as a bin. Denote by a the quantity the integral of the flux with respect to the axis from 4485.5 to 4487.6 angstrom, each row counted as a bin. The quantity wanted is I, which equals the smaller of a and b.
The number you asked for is 29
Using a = 29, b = 68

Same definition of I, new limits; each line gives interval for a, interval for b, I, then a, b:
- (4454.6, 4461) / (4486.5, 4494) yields 60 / 60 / 94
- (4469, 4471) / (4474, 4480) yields 22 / 22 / 75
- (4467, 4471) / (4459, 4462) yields 30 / 45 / 30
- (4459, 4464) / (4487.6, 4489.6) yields 24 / 53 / 24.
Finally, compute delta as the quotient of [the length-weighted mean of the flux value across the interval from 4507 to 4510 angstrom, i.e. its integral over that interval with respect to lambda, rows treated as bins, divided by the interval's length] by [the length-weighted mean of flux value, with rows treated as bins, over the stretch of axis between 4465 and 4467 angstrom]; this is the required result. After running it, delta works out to 1.17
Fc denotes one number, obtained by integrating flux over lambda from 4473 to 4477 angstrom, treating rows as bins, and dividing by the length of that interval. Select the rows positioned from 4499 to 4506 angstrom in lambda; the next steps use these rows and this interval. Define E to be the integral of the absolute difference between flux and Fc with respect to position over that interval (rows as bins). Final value 5.4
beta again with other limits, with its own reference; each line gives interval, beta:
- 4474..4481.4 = 1.09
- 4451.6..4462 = 0.96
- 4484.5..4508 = 1.06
